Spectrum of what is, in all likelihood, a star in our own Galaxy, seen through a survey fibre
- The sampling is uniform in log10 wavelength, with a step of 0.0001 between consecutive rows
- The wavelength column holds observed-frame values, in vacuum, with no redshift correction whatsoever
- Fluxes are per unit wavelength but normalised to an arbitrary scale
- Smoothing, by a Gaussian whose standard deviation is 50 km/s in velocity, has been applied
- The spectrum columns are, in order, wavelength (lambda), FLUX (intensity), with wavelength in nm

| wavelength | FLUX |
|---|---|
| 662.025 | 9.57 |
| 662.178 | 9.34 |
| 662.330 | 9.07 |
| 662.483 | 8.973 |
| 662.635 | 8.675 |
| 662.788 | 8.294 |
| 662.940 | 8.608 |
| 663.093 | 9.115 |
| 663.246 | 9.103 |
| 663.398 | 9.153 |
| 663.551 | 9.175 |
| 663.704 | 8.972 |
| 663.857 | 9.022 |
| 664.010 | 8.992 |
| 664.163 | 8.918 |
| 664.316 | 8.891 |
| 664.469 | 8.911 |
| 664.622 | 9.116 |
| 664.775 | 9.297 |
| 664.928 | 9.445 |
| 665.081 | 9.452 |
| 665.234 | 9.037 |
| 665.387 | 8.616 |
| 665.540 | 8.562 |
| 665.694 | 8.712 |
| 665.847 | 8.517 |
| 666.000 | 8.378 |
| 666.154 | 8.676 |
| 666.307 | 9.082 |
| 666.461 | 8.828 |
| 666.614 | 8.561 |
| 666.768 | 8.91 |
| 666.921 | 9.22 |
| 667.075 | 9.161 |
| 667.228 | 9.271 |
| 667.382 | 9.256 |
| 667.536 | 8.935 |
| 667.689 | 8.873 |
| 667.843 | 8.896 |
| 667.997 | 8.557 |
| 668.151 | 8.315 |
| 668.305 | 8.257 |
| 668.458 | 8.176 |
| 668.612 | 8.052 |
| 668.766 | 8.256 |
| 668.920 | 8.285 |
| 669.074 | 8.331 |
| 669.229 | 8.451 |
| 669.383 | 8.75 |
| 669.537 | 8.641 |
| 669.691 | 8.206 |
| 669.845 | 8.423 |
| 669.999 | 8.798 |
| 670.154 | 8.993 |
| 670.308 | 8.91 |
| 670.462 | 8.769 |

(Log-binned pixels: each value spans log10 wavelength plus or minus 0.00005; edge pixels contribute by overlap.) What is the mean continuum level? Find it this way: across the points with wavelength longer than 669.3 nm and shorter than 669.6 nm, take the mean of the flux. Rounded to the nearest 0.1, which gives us 8.7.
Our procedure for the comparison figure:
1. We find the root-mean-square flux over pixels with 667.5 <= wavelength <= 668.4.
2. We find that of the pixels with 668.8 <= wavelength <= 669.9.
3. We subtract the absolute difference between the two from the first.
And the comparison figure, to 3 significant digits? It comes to 8.44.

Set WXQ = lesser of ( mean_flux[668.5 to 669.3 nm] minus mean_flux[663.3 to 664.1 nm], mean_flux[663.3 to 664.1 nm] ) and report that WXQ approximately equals -0.8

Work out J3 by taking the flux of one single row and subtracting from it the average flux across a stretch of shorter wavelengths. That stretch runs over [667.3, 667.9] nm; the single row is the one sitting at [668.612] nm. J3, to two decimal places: -0.94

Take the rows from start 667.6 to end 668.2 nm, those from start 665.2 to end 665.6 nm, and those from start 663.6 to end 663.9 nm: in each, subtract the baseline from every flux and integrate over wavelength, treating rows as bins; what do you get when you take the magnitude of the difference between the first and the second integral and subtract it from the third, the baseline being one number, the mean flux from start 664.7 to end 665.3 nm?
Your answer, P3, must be -0.23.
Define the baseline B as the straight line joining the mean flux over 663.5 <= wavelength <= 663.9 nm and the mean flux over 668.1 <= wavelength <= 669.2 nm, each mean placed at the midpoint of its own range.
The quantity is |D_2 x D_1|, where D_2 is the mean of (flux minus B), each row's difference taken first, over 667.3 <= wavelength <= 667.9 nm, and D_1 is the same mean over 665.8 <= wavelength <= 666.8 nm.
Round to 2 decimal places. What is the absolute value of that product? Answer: 0.05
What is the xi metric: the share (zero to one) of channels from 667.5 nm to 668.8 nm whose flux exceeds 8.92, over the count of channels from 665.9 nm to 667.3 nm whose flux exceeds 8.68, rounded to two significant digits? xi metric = 0.019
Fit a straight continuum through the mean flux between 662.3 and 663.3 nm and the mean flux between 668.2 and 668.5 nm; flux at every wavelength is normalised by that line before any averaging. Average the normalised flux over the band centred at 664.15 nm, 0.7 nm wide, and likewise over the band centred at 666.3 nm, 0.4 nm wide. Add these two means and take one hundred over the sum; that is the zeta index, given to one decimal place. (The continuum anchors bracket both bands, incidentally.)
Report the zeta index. 48.1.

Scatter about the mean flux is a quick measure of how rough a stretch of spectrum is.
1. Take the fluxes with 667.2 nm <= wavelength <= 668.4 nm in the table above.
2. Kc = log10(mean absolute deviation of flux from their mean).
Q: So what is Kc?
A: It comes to -0.50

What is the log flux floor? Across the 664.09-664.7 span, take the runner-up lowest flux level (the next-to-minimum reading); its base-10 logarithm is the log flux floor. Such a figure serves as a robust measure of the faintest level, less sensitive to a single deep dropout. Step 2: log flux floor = 0.950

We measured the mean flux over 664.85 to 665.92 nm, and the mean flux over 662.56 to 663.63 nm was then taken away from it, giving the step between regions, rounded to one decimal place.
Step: 0.0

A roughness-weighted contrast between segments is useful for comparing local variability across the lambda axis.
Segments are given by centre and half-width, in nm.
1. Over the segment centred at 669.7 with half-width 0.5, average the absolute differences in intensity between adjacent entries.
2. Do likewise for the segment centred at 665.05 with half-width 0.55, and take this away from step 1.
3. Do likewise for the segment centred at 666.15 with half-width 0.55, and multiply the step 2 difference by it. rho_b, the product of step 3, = 0.017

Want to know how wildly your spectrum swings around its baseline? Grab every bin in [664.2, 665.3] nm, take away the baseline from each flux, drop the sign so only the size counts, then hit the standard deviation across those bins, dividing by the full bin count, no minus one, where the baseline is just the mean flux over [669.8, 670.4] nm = 0.22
